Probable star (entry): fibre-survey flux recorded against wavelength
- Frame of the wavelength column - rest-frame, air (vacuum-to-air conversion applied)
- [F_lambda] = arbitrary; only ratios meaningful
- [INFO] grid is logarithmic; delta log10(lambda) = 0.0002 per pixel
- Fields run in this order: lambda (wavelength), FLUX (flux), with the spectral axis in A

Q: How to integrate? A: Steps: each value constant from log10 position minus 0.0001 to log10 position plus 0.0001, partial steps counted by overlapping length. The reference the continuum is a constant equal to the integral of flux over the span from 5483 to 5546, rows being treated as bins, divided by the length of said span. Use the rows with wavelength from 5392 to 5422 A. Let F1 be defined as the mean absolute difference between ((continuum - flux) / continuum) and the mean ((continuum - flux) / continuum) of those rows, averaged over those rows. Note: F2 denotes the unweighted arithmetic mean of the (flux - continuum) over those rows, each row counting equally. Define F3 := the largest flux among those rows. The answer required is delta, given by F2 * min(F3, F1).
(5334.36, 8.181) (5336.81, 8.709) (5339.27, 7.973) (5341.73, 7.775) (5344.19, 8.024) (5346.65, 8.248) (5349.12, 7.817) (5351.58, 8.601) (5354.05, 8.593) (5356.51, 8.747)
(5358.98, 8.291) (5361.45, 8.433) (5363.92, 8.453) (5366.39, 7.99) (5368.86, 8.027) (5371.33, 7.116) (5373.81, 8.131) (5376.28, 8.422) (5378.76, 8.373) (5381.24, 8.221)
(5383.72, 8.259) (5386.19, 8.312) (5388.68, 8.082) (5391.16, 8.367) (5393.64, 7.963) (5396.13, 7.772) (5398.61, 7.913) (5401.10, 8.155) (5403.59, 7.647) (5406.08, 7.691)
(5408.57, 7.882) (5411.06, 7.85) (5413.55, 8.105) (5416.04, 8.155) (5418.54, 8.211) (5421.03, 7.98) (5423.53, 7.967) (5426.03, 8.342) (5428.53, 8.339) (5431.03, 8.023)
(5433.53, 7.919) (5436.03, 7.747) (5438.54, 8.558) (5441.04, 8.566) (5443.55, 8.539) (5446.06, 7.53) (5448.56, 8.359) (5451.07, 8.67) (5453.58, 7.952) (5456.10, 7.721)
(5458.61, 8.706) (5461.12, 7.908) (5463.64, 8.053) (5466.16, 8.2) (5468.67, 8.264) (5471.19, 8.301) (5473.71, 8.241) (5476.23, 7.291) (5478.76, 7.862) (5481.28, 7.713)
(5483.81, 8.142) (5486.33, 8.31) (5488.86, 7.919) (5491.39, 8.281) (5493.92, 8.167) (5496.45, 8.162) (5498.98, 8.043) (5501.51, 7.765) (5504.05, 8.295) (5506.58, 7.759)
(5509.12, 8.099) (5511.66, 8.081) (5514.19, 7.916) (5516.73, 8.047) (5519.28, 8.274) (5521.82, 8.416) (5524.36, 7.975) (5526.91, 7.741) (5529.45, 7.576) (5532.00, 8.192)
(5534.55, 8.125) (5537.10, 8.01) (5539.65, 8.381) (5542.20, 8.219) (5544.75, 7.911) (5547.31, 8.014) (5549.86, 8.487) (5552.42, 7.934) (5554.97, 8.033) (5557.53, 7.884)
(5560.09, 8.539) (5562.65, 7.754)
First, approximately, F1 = 0.019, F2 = -0.13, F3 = 8.211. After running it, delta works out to -0.0024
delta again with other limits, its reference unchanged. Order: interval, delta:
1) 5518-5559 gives 0.0000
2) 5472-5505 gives -0.0017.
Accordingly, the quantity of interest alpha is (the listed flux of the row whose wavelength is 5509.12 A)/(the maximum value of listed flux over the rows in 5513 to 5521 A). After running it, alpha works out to 0.98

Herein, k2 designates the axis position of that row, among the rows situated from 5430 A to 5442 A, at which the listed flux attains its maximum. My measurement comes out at 5441.04 A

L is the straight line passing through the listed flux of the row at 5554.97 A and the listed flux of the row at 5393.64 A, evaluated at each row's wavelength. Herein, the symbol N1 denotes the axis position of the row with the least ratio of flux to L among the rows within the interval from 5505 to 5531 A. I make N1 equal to 5529.45 A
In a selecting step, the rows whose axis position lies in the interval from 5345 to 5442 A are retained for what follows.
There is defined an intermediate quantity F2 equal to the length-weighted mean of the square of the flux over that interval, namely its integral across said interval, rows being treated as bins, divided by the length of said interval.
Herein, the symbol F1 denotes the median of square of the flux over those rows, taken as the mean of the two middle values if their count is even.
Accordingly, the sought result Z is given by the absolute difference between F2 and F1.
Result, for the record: 0.3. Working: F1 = 66.5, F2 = 66.2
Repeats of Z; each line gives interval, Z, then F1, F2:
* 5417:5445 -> 0.2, 67.4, 67.2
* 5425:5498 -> 0.5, 66.7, 66.2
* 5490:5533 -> 0.5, 65.3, 64.8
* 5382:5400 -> 0.3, 65.3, 65.6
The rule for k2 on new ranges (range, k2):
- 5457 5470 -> 5458.61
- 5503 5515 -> 5504.05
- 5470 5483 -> 5471.19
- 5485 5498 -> 5486.33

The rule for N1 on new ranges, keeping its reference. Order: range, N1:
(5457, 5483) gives 5476.23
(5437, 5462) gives 5446.06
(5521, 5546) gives 5529.45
